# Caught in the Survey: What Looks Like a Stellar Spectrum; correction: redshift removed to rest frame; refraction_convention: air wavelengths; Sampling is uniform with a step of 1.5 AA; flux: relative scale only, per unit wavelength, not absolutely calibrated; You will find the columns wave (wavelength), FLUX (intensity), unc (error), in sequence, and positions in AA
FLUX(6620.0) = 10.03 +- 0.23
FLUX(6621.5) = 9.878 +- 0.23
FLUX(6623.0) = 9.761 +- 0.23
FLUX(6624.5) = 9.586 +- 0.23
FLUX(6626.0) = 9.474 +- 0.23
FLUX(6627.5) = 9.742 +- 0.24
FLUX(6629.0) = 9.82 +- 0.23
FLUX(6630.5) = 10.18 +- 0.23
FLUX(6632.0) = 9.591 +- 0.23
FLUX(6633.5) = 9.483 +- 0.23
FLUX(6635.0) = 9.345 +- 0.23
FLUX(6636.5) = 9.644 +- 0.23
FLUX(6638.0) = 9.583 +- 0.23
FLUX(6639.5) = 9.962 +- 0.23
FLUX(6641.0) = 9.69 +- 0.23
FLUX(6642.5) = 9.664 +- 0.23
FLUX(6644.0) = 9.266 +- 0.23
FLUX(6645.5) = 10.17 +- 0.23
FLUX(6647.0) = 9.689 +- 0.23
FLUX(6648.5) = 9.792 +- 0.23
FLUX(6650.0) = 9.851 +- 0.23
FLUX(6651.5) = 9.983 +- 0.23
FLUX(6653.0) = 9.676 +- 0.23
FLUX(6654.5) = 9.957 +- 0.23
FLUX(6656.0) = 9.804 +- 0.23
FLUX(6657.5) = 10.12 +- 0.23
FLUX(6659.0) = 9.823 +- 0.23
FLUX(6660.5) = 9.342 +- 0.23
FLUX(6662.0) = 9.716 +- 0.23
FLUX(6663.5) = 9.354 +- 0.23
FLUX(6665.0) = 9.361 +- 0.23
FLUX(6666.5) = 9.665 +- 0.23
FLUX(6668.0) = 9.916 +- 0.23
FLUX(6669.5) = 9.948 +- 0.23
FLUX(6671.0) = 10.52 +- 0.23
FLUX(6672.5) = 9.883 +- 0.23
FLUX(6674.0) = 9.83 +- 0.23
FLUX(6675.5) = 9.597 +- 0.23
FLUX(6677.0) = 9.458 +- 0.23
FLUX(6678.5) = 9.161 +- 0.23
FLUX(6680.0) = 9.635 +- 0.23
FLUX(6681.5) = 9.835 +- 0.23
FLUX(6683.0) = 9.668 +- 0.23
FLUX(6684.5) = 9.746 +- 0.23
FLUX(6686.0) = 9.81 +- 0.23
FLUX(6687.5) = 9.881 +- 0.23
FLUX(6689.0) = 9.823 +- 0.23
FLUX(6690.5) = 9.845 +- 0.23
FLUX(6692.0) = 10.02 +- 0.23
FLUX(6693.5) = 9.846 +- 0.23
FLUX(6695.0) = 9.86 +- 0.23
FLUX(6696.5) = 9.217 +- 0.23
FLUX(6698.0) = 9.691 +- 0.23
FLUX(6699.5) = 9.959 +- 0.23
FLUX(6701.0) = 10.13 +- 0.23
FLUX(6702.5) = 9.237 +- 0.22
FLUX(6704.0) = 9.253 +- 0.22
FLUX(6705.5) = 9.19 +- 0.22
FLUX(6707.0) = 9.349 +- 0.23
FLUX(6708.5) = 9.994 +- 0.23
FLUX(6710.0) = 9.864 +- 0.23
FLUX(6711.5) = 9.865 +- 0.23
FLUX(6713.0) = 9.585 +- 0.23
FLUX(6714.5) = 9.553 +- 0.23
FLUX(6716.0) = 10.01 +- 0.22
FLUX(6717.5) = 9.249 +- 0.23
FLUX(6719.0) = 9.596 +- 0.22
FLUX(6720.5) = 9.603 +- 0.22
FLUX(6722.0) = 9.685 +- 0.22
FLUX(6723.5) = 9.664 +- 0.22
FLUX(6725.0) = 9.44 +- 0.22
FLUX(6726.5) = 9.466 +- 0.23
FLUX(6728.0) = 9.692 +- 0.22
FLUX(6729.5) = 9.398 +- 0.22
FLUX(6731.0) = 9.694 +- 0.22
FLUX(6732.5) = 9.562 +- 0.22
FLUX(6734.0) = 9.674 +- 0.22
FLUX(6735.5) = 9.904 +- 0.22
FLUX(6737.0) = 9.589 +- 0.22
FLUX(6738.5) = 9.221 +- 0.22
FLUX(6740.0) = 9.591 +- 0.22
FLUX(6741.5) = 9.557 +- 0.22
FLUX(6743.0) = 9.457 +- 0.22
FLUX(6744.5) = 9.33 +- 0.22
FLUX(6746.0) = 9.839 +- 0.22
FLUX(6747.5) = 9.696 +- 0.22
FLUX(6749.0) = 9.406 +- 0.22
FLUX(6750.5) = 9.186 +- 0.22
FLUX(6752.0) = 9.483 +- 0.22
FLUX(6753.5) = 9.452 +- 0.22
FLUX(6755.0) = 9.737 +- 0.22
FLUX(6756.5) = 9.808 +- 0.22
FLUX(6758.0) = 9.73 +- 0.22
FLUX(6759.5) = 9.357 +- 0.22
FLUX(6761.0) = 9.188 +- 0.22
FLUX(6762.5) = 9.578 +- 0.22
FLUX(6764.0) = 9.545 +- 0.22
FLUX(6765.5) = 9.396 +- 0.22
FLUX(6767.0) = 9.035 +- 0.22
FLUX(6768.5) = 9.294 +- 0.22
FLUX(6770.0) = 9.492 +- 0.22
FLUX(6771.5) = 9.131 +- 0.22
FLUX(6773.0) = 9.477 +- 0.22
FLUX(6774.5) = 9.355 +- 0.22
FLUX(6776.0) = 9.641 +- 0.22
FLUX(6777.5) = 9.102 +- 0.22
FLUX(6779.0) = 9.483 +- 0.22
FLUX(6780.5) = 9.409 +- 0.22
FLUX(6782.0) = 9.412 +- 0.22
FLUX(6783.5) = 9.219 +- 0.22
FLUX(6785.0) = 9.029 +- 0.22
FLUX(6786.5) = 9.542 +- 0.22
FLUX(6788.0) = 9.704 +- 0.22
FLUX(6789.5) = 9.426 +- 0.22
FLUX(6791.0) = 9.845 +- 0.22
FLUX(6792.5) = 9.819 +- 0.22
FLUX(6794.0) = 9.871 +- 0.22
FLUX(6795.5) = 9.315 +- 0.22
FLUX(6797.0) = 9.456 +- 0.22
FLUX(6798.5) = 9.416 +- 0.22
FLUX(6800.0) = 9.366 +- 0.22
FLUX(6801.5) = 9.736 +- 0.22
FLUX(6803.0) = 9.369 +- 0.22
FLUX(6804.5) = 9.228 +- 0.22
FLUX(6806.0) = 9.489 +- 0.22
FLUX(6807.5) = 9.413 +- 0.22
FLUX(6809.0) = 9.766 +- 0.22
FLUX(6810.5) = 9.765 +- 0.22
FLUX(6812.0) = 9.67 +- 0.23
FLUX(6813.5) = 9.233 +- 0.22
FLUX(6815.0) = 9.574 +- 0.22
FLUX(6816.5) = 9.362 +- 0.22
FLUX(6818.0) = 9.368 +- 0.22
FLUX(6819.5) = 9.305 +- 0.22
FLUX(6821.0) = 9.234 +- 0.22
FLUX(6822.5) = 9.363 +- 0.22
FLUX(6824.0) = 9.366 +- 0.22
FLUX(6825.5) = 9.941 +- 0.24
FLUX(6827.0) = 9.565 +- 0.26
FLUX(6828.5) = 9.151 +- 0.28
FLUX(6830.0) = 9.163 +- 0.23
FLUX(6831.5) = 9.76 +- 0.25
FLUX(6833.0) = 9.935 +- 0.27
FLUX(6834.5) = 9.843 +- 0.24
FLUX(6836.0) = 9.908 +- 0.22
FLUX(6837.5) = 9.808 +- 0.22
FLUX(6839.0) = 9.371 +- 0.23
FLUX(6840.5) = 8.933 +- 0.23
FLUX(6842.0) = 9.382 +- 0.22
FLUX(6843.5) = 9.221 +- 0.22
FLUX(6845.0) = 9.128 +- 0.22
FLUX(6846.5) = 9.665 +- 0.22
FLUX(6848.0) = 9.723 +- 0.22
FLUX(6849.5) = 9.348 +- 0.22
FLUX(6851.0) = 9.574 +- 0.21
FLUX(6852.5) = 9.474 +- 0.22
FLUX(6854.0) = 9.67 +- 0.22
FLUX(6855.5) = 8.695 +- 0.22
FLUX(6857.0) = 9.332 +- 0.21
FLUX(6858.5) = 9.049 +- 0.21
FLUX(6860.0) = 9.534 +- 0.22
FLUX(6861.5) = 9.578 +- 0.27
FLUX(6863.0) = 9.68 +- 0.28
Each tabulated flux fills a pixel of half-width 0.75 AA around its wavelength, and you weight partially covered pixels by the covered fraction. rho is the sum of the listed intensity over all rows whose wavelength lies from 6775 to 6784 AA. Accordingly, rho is 56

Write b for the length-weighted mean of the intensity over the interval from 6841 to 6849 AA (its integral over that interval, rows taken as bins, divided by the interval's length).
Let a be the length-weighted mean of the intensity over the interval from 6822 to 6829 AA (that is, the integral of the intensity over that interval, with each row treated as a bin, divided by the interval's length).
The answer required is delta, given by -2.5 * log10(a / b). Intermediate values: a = 9.5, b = 9.4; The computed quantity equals -0.01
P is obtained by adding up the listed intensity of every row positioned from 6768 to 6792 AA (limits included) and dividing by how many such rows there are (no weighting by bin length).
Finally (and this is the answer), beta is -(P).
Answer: -9.41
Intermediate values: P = 9.41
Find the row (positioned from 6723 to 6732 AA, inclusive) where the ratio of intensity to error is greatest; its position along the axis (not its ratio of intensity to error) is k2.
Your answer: 6731.0 AA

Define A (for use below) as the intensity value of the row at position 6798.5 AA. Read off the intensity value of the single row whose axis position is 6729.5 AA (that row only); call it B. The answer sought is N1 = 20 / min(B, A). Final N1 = 2.128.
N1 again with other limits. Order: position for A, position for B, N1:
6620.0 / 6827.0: 2.091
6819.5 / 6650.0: 2.149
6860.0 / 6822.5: 2.136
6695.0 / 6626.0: 2.111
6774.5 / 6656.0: 2.138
